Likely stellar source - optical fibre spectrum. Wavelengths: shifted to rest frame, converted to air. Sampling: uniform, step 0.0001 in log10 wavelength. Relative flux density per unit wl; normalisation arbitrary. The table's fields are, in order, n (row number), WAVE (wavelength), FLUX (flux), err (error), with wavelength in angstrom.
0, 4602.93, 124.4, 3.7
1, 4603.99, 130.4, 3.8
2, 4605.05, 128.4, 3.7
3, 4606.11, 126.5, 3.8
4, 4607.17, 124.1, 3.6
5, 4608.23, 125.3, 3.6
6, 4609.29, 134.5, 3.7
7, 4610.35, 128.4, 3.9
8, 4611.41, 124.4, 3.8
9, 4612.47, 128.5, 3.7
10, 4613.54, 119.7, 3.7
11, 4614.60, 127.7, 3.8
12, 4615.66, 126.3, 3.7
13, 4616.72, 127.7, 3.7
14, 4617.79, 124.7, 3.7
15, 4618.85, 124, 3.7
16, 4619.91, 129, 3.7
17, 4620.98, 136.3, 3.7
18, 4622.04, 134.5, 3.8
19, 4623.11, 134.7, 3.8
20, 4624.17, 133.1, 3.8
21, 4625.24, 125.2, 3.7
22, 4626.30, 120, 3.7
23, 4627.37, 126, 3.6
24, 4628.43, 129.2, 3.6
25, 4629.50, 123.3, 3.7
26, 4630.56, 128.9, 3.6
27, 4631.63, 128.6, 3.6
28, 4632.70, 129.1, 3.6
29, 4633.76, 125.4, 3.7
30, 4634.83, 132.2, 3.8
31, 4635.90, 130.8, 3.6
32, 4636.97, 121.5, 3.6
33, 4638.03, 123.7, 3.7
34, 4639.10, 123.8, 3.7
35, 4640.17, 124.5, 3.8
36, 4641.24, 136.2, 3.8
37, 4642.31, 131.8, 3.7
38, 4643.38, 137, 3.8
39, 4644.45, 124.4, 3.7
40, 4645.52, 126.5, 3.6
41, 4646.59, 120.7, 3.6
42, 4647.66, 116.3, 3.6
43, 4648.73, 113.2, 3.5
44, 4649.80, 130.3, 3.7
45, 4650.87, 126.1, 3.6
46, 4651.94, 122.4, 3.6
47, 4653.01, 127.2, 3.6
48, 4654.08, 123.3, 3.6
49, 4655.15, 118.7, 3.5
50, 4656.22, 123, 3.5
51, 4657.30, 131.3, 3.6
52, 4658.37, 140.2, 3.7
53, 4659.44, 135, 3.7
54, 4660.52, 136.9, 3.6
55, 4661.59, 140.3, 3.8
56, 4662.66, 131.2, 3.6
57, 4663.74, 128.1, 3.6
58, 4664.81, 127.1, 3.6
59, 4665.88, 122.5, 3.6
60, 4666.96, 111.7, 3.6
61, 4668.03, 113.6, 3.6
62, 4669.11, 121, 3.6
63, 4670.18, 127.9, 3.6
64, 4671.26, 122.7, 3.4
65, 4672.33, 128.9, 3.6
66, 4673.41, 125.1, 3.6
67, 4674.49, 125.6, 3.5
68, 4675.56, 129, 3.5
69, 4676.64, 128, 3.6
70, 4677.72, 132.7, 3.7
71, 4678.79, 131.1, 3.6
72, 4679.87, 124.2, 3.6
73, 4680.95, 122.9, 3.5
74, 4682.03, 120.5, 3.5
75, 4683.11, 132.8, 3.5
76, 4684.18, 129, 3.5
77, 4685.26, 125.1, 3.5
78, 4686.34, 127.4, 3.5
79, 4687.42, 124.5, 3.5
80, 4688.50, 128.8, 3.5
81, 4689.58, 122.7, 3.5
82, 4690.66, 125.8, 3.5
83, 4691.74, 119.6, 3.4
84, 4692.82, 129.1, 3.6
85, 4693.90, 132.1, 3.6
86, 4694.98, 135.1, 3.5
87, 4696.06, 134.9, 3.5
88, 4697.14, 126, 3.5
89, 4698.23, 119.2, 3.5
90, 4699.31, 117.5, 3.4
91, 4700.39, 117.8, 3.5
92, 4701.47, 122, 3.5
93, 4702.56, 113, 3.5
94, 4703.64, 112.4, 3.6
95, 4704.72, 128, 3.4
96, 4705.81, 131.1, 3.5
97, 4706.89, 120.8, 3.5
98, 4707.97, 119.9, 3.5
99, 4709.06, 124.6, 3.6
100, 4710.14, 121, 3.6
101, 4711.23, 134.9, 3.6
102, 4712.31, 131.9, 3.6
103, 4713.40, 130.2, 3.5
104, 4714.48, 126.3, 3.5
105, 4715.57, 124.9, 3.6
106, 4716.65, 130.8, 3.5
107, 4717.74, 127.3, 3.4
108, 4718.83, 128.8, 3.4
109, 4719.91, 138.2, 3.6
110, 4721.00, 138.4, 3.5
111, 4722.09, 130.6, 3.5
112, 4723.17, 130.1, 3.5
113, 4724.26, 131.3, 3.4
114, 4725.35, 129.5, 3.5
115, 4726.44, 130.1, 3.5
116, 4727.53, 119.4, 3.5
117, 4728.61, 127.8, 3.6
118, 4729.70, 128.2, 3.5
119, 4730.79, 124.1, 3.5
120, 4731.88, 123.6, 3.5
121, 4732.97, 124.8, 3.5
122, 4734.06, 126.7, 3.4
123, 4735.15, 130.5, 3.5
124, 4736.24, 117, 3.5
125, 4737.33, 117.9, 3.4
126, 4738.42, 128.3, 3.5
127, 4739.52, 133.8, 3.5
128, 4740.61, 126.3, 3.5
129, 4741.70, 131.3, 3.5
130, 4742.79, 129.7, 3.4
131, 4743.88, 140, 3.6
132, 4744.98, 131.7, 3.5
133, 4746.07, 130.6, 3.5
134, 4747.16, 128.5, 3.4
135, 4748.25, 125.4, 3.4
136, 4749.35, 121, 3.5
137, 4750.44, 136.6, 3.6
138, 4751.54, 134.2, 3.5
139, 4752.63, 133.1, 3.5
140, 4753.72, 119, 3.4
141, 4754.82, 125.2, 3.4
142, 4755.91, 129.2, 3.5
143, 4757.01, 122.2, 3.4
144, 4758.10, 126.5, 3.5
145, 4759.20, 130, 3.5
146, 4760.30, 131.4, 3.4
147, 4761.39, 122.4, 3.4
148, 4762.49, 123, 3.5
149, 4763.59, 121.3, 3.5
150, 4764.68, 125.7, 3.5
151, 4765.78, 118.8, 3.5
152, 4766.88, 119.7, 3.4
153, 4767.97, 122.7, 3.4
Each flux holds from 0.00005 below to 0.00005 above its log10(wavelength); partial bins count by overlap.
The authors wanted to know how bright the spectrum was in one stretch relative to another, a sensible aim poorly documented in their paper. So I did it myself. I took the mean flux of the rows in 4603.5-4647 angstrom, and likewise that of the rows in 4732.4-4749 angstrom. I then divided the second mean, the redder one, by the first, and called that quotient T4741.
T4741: 1.00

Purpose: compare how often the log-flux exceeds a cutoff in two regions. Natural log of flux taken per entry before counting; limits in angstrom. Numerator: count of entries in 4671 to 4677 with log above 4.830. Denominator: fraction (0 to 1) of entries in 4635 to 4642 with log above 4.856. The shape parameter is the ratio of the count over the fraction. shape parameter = 12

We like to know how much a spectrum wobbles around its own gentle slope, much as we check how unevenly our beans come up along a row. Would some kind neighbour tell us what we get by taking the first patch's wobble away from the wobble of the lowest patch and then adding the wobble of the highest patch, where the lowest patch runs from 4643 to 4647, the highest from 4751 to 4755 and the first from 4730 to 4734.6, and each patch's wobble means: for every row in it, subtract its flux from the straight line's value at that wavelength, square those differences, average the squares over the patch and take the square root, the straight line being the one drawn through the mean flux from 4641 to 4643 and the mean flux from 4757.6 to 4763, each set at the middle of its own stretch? 11.3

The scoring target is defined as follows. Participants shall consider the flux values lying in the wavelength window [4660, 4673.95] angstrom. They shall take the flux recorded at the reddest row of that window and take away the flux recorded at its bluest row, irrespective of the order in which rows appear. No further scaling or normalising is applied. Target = -12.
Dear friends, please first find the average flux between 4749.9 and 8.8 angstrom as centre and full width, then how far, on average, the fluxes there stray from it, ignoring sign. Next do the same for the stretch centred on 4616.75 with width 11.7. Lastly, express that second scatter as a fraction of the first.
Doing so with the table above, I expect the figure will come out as 0.66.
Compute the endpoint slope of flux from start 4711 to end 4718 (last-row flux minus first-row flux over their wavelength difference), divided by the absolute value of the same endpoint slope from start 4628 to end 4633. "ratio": -50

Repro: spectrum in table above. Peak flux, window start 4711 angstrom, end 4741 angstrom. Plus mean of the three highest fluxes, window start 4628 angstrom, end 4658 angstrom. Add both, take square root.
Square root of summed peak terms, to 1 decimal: 16.5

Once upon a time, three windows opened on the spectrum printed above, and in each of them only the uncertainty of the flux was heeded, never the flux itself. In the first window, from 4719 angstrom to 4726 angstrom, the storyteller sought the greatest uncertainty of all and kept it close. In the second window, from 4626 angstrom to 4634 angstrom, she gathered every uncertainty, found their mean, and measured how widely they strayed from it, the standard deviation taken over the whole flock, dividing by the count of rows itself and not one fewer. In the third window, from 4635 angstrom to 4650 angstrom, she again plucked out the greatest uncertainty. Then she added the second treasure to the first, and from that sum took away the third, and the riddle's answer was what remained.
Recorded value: -0.15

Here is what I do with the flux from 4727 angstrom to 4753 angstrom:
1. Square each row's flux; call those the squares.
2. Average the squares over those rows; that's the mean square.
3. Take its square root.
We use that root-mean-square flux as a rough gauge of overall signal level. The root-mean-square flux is 128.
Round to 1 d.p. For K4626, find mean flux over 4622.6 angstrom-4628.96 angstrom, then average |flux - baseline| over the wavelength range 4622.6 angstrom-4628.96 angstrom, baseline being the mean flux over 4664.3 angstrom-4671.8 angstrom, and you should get 7.4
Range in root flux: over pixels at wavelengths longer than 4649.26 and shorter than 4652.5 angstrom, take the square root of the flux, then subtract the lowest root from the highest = 0.4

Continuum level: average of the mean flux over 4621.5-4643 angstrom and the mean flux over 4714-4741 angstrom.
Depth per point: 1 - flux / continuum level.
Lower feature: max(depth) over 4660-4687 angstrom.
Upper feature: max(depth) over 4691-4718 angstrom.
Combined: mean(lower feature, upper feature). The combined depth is 0.12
